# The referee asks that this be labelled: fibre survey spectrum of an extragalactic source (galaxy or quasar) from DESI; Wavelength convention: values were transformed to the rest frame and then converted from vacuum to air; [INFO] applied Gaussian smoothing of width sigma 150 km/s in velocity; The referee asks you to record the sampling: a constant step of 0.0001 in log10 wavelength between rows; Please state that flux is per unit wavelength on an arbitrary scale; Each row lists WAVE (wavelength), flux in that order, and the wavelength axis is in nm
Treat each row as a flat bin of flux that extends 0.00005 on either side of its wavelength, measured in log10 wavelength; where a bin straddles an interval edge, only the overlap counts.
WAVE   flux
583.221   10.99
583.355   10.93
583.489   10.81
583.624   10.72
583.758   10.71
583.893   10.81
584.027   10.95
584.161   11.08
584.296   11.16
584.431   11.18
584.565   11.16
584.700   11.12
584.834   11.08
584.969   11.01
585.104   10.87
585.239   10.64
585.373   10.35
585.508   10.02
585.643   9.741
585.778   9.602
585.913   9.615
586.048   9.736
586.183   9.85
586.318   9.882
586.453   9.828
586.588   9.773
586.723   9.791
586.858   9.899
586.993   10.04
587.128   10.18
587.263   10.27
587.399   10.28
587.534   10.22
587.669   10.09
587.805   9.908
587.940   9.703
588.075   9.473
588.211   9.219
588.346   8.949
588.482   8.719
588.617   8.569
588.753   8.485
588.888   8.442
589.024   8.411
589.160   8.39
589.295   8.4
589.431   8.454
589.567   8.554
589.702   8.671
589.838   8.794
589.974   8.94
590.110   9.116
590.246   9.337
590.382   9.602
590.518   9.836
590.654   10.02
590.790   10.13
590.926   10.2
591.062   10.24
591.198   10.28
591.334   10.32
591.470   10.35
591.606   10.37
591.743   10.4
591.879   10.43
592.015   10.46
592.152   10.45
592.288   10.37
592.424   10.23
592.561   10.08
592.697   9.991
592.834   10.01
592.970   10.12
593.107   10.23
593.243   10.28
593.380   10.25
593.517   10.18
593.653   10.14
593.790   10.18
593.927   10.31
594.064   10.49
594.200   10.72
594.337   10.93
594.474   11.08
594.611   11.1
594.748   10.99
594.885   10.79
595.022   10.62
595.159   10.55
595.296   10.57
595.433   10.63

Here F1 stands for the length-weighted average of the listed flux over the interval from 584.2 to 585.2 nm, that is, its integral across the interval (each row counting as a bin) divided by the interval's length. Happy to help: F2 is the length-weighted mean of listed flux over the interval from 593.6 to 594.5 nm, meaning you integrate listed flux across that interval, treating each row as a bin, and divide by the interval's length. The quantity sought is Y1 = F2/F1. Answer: 0.95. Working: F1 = 11.1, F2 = 10.5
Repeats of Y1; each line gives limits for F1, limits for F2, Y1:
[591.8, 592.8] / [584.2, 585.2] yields 1.08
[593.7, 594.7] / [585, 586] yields 0.95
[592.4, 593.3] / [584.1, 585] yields 1.10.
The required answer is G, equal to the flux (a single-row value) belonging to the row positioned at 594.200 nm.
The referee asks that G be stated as 10.72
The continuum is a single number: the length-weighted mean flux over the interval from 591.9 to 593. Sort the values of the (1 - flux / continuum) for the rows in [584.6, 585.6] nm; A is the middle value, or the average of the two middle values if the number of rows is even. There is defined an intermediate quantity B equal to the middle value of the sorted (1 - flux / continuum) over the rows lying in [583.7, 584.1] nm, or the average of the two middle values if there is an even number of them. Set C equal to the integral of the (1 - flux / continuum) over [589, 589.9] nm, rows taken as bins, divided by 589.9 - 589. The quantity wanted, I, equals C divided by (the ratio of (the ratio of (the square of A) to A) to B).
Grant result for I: 0.15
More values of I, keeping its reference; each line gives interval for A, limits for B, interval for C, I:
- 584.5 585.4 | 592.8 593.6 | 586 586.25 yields 0.00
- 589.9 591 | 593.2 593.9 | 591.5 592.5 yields 0.00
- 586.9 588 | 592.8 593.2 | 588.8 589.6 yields 0.20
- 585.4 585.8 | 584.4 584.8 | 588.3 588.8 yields -0.29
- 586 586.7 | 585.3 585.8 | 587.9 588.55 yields 0.09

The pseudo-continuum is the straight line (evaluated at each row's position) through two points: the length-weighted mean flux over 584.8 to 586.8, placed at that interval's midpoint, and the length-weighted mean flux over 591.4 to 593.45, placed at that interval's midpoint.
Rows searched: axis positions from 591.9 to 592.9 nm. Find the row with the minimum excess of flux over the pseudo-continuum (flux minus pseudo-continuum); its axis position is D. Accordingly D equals 592.697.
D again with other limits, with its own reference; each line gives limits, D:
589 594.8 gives 589.160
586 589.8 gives 589.160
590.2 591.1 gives 590.246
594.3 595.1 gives 595.022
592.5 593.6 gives 592.697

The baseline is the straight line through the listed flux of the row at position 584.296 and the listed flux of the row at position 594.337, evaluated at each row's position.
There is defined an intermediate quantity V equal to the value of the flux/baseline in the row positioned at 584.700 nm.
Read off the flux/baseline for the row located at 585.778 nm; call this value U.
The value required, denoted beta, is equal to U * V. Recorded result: 0.861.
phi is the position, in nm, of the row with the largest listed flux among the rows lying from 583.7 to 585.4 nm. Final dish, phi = 584.431 nm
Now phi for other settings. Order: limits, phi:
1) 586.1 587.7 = 587.399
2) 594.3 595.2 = 594.611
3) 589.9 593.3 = 592.015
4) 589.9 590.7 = 590.654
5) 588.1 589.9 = 588.211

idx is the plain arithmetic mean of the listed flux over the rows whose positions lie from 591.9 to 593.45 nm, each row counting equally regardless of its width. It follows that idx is 10.2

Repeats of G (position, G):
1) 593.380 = 10.25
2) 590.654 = 10.02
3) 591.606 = 10.37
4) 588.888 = 8.442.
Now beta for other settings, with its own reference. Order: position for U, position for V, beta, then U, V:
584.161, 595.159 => 0.960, 0.99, 0.97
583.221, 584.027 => 0.964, 0.98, 0.98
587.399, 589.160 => 0.704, 0.93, 0.76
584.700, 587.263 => 0.923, 1.00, 0.93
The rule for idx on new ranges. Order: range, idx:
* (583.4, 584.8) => 11.0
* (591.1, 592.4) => 10.4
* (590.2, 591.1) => 9.9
